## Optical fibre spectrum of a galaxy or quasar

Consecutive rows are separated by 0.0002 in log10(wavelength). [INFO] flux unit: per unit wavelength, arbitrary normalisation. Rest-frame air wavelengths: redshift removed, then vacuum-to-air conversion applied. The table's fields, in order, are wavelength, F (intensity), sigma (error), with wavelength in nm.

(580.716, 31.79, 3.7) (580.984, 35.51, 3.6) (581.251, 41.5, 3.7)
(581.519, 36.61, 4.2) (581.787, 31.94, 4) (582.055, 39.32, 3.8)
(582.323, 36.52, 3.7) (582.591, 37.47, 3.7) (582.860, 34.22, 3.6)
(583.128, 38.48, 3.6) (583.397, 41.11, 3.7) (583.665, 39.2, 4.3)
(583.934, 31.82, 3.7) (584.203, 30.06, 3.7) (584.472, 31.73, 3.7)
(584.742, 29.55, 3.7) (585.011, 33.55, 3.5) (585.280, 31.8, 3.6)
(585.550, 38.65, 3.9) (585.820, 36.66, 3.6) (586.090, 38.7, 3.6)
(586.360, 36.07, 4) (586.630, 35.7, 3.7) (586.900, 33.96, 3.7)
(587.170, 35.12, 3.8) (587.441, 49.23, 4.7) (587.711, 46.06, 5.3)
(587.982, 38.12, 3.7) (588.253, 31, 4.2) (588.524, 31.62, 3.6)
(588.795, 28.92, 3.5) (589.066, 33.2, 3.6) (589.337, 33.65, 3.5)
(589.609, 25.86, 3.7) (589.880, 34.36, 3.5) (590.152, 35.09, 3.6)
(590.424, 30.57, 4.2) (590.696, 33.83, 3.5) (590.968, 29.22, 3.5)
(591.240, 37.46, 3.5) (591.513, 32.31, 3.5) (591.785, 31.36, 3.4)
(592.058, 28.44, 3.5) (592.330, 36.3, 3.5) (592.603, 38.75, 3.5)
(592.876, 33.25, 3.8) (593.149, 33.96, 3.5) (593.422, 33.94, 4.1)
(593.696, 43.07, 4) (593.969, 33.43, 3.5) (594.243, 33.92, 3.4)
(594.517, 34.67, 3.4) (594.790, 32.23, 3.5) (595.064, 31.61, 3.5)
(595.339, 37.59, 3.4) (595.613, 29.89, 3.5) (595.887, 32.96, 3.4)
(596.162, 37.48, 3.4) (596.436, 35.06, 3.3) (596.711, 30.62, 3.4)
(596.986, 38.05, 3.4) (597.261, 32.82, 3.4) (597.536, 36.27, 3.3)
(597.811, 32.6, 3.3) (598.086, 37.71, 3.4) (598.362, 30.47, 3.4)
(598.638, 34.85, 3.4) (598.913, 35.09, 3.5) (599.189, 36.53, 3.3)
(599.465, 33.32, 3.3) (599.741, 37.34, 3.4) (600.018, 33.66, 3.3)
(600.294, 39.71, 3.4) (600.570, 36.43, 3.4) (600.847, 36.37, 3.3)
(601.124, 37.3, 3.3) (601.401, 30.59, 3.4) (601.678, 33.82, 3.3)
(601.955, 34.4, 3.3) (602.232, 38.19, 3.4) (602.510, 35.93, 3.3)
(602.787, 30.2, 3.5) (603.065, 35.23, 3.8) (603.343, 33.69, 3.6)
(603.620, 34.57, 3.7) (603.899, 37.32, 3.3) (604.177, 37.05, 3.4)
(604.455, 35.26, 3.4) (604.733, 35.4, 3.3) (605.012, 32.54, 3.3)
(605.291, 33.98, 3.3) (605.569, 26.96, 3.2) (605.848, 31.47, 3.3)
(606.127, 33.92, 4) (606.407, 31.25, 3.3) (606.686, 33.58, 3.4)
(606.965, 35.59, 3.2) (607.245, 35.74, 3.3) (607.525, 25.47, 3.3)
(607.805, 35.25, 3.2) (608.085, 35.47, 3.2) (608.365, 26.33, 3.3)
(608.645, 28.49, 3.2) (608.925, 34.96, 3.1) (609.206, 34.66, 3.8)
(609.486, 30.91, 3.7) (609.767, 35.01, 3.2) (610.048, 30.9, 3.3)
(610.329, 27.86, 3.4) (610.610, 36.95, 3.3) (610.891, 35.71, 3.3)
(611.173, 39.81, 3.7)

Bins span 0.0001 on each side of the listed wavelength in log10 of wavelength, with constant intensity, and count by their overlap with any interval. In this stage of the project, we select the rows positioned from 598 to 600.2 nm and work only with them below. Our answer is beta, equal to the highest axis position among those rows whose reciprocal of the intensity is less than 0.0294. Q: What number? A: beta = 599.741 nm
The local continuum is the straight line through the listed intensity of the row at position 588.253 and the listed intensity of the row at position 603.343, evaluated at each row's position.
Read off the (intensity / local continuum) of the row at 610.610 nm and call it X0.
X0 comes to 1.06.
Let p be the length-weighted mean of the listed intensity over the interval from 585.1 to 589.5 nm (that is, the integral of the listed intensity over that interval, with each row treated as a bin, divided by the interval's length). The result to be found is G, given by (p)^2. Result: 1300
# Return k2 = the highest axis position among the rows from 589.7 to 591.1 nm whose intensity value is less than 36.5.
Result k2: 590.968 nm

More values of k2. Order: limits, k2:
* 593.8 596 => 595.887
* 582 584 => 583.934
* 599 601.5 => 601.401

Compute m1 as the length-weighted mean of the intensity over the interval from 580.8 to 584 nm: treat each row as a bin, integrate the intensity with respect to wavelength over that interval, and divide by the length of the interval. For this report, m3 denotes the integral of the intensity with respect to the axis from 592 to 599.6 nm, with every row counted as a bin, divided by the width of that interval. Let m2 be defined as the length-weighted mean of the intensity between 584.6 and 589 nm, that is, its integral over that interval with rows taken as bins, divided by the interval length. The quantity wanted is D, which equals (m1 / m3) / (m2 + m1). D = 0.0147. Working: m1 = 37.0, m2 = 35.9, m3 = 34.53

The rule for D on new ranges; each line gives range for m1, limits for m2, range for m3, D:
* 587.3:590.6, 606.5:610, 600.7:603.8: 0.0149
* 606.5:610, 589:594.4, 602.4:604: 0.0143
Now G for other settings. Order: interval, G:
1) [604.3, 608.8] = 1045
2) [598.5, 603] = 1241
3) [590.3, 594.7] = 1158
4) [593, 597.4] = 1187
